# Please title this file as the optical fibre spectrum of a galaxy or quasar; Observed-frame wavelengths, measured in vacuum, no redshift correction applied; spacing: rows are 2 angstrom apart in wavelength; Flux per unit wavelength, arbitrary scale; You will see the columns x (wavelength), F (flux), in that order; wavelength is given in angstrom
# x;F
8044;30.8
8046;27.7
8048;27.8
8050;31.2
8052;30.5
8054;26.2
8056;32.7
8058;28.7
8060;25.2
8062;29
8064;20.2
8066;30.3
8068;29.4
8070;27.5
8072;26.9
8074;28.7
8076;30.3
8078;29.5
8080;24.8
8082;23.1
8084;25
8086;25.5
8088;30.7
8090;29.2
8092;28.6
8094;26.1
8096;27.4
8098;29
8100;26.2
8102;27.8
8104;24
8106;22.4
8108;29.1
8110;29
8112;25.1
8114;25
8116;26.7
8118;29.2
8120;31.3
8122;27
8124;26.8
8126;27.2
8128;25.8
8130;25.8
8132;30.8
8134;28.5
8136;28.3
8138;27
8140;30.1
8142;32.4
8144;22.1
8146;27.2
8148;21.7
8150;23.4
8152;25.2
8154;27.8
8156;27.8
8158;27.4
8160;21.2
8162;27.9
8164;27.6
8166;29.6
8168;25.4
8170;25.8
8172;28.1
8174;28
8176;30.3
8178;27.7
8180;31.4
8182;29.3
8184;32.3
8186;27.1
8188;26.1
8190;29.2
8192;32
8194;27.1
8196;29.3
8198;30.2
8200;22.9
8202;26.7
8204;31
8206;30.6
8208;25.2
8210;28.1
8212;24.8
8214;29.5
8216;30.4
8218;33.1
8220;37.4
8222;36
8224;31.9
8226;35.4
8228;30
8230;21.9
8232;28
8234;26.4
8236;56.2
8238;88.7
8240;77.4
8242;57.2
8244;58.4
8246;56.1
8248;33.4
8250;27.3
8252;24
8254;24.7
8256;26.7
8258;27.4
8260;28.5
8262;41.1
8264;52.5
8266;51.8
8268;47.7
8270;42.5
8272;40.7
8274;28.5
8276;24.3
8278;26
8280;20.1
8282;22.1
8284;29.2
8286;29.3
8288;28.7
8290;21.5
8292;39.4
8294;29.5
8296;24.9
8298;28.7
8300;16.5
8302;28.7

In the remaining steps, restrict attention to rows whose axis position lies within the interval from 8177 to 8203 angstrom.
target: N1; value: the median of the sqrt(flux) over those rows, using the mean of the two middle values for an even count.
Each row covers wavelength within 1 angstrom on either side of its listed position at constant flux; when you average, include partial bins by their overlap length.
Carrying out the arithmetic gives 5.40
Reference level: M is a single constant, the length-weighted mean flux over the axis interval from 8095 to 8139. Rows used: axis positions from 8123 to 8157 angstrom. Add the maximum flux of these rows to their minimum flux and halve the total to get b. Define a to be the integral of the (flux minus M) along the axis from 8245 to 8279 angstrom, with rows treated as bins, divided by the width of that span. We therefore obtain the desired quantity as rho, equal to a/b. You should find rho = 0.30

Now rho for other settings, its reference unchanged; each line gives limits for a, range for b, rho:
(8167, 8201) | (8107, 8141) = 0.04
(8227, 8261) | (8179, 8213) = 0.49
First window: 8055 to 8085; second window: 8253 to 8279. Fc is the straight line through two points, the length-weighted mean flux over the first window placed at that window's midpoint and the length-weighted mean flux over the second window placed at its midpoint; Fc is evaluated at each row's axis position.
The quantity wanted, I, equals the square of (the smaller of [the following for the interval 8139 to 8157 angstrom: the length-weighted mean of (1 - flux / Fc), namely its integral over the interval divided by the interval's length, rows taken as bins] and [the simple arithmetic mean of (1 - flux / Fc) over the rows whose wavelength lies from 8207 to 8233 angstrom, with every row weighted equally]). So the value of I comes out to 0.0110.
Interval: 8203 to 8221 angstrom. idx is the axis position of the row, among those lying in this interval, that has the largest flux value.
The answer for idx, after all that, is 8220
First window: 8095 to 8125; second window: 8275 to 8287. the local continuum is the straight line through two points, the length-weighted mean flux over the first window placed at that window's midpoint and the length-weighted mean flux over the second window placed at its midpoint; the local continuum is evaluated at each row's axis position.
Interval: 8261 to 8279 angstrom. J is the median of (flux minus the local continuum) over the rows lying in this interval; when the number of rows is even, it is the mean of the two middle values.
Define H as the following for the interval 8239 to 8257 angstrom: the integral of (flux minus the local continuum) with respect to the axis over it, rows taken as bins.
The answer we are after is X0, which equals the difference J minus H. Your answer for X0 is -295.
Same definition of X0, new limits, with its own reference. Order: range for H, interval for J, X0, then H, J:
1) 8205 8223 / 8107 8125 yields -84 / 84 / 0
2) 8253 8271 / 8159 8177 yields -228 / 229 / 1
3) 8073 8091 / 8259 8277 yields 15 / 1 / 16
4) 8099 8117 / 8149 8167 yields 18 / -17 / 1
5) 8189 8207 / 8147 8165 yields -48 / 48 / 1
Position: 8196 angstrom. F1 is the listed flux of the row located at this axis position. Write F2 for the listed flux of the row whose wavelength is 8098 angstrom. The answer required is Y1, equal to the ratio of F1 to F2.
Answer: 1.0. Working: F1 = 29.3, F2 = 29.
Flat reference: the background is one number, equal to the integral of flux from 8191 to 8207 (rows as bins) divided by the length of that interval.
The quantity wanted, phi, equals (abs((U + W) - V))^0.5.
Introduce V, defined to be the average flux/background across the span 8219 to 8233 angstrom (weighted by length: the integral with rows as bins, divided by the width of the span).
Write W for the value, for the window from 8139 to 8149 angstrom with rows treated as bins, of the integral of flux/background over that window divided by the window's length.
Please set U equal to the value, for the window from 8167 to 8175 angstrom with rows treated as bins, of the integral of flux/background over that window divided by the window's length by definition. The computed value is 0.88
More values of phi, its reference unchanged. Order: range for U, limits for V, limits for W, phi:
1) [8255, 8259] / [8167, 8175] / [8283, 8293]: 1.02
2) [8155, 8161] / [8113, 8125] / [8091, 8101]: 0.94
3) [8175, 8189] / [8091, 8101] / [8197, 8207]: 1.02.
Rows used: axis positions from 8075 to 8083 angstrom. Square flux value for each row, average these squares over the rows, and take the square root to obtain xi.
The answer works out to 27.1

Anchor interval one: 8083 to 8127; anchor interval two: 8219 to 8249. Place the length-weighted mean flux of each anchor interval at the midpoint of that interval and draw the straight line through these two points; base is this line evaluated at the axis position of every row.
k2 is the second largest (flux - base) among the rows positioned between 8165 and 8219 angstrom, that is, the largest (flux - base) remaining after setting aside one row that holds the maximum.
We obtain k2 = -6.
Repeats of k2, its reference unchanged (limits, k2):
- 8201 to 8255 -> 32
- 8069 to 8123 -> 6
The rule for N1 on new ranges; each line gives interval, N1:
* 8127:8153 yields 5.20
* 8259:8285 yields 5.40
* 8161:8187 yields 5.29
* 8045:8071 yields 5.36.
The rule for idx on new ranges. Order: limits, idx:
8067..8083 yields 8076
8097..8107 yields 8098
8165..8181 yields 8180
